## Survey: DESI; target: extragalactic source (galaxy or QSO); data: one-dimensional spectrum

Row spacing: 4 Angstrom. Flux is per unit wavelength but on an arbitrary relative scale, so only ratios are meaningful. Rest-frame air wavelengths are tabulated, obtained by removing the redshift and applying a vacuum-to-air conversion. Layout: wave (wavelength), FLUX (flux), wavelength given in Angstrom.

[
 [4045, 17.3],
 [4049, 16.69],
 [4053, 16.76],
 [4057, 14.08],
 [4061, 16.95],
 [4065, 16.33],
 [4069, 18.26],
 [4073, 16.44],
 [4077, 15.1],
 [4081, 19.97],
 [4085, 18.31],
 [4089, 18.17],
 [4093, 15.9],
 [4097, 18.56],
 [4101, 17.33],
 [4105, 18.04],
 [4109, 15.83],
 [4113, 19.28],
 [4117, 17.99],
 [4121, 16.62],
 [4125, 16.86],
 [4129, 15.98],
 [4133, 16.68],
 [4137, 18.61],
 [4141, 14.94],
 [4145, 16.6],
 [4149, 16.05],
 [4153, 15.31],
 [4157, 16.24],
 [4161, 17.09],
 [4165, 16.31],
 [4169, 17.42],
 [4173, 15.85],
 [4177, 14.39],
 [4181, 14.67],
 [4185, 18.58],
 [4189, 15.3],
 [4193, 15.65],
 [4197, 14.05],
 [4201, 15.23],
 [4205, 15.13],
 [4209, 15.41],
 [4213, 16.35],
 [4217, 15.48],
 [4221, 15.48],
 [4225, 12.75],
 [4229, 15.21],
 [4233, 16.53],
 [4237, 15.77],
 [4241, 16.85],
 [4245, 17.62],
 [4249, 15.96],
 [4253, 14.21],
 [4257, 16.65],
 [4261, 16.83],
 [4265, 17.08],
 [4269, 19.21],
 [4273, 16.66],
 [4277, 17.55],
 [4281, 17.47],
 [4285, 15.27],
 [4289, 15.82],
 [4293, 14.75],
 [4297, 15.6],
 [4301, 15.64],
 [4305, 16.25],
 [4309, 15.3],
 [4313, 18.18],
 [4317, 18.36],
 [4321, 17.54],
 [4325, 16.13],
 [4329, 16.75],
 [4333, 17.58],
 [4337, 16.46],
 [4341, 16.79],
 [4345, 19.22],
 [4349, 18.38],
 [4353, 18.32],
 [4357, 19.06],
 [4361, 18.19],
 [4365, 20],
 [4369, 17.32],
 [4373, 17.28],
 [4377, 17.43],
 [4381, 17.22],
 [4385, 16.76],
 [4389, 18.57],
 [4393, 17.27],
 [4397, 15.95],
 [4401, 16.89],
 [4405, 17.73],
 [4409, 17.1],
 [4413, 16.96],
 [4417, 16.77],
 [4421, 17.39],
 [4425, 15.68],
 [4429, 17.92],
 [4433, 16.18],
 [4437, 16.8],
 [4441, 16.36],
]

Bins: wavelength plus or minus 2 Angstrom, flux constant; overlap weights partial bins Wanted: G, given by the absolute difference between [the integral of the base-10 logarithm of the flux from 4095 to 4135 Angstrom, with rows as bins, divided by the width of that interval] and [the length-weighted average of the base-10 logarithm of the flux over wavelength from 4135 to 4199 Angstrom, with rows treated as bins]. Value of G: 0.03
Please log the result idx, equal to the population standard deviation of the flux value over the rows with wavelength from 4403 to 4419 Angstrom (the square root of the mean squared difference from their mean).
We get 0.36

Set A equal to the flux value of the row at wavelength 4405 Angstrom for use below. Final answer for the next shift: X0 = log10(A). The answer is 1.25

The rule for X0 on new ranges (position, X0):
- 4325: 1.21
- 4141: 1.17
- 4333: 1.25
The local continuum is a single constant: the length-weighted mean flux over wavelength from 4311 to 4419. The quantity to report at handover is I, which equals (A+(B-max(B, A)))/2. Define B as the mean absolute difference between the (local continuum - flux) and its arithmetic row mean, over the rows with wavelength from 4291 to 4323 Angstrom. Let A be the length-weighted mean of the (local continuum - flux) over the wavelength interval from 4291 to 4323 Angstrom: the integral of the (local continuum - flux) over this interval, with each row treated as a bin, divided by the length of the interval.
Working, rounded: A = 1.11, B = 1.2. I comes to 0.56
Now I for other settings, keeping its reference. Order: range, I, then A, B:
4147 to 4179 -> 0.34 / 1.48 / 0.7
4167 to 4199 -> 0.58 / 1.82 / 1.2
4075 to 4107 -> -0.05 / -0.11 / 1.2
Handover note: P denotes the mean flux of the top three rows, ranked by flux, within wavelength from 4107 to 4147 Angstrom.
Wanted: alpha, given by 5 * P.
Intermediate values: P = 18.6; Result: 93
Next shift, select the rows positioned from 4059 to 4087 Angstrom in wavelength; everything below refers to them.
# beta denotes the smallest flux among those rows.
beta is 15.1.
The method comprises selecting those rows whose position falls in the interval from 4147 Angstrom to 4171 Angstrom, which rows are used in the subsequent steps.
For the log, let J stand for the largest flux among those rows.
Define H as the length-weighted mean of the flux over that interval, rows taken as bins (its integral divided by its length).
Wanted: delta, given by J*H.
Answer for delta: 286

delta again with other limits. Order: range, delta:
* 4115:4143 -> 313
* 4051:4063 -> 270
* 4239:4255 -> 285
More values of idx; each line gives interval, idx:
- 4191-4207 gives 0.59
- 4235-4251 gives 0.74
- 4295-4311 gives 0.34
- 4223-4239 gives 1.42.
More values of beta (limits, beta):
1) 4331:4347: 16.46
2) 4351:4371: 17.32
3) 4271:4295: 14.75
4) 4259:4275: 16.66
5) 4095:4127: 15.83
